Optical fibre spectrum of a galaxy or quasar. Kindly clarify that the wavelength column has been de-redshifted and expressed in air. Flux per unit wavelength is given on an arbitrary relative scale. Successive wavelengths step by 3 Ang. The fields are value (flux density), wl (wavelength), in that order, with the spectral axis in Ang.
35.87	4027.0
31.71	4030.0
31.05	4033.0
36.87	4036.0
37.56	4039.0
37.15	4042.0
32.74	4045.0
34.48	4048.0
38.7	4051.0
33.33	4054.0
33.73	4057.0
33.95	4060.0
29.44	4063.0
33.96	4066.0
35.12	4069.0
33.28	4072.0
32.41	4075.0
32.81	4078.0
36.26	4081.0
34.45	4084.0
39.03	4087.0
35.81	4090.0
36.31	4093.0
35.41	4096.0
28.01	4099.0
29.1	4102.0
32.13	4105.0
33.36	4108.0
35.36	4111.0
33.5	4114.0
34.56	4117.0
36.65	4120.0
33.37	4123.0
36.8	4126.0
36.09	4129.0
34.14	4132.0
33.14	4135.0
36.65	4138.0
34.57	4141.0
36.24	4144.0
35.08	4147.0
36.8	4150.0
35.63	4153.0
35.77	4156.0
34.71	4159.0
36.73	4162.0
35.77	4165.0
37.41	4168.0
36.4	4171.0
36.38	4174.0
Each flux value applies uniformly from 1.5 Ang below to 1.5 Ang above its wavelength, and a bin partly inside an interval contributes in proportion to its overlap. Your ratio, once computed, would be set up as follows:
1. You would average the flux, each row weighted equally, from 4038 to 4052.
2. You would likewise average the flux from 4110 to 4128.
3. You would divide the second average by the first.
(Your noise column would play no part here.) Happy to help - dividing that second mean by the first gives 0.97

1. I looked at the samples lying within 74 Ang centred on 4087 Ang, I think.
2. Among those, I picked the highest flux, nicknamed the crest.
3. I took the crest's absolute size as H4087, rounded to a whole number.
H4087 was 39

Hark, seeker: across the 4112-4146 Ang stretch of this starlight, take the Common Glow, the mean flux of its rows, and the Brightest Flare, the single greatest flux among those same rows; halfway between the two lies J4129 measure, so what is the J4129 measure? 35.9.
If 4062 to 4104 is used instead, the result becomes 36.4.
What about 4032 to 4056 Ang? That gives 37.0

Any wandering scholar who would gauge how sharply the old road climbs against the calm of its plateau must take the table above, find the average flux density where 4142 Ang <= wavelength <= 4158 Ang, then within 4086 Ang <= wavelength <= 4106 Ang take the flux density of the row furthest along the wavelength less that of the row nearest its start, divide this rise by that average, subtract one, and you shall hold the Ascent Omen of -1.19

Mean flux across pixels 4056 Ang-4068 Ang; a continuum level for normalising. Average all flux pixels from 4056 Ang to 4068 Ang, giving 32.8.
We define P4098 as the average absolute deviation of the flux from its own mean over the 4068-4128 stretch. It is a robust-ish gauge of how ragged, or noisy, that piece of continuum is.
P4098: 2.0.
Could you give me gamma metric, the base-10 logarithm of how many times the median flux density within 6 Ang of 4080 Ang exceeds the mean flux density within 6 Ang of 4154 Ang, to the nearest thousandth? -0.026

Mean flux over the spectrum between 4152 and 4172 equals 36.1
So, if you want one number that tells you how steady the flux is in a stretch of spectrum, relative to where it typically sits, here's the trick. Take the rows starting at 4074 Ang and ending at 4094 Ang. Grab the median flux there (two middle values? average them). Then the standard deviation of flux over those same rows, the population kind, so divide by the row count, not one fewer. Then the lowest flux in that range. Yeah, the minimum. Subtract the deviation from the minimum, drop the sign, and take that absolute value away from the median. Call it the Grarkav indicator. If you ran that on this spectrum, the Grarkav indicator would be 5.5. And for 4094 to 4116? 8.0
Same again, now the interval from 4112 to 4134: 2.6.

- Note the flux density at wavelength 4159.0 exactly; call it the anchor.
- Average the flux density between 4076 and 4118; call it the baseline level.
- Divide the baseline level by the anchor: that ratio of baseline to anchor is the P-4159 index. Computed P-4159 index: 0.98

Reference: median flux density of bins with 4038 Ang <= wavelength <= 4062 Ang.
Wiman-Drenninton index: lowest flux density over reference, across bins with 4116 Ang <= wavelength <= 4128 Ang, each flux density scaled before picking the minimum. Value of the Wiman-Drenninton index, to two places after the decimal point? 0.98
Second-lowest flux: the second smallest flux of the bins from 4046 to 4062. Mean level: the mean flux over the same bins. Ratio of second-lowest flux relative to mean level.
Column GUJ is 0.97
